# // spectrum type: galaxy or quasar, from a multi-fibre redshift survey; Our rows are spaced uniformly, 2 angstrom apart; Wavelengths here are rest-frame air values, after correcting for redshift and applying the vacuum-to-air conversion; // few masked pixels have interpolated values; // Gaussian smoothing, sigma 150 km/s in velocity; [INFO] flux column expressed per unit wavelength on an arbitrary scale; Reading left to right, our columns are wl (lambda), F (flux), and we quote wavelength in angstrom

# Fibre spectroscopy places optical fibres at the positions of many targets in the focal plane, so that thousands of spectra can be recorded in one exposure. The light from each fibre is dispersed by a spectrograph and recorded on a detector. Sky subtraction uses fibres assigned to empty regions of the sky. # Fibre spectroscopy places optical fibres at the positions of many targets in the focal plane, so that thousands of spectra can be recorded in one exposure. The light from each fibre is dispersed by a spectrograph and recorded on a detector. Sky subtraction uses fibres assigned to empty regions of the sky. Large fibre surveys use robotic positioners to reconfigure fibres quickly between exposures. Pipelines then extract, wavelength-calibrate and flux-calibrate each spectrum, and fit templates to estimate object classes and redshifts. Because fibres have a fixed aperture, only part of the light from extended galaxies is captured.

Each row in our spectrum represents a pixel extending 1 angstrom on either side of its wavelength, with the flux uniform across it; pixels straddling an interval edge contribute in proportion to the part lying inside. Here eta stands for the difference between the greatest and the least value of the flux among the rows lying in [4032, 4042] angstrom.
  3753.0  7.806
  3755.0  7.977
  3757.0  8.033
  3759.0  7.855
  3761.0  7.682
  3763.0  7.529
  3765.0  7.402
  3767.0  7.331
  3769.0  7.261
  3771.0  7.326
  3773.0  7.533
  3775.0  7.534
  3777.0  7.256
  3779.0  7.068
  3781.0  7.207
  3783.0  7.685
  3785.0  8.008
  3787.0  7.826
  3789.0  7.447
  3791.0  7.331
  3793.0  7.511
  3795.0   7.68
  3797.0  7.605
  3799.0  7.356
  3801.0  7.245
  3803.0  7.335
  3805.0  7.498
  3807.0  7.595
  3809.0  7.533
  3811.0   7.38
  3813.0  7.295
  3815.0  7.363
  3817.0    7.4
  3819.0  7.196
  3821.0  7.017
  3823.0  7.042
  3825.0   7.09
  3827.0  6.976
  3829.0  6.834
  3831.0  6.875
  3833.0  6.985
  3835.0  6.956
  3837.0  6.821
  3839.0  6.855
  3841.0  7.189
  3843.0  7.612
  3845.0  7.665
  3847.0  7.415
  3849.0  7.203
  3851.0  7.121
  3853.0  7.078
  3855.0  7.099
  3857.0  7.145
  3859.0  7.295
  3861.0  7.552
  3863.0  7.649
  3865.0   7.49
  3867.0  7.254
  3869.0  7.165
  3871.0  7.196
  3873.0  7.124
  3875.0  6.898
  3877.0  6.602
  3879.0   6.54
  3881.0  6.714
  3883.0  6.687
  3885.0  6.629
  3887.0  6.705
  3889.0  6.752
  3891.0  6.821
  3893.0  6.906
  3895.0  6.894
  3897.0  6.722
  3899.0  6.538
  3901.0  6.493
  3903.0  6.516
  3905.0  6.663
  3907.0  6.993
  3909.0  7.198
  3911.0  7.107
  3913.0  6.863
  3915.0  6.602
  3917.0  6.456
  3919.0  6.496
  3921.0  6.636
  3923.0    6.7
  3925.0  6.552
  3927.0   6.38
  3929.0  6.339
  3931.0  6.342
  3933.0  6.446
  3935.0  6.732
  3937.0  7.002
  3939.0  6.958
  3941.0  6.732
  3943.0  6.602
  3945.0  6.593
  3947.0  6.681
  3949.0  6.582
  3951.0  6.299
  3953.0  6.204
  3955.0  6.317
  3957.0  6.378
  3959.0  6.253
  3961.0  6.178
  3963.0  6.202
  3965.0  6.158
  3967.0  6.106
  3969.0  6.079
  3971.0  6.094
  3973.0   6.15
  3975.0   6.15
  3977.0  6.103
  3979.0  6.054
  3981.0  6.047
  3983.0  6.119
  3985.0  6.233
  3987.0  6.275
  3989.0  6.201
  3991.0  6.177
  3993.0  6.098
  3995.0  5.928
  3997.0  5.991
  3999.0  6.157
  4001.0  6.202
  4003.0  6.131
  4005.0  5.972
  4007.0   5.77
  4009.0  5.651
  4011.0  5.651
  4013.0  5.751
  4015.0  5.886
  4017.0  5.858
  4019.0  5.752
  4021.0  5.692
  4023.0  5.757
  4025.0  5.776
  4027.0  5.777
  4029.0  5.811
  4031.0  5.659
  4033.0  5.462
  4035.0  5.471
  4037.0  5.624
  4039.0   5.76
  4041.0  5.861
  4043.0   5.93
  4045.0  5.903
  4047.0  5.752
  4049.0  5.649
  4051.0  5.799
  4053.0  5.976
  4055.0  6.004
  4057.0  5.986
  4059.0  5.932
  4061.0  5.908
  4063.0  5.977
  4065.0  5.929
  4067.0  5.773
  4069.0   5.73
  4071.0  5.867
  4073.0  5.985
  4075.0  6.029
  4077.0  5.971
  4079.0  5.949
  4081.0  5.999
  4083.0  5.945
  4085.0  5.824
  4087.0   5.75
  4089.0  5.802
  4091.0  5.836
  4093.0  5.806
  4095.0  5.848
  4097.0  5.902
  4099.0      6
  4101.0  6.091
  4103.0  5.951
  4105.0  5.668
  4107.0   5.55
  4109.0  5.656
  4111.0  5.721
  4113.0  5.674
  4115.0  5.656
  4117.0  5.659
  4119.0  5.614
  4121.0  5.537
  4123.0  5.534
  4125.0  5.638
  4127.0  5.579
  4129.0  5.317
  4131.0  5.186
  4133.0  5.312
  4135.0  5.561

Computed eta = 0.40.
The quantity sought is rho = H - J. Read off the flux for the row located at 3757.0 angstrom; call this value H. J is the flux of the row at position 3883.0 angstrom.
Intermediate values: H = 8.033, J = 6.687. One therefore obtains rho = 1.3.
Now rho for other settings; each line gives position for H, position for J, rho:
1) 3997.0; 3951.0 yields -0.3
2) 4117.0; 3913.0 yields -1.2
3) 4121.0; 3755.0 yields -2.4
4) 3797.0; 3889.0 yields 0.9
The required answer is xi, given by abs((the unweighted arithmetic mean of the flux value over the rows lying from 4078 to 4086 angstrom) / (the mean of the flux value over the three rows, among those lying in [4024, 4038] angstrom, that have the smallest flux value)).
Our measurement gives 1.1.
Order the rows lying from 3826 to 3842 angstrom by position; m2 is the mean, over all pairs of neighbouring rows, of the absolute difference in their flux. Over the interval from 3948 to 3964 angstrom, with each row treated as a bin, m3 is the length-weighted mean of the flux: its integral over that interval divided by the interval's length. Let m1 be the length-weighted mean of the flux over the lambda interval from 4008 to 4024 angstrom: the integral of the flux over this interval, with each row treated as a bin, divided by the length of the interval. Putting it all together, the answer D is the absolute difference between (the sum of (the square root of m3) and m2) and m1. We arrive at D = 3.12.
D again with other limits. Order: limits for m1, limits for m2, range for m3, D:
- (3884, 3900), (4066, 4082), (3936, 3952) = 4.09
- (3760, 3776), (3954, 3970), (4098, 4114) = 4.99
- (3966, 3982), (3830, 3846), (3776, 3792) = 3.20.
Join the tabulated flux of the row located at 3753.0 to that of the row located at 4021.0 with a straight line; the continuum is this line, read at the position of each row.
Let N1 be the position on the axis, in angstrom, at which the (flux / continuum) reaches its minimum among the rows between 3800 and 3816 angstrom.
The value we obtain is 3801.0 angstrom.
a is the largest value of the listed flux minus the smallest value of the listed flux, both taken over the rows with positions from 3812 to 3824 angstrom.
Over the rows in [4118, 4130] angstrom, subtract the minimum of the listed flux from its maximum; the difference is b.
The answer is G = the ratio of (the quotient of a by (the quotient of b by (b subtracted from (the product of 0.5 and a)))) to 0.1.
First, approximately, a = 0.4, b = 0.32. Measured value -1.5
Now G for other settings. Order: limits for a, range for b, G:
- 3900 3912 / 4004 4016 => 0.7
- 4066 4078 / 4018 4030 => 0.8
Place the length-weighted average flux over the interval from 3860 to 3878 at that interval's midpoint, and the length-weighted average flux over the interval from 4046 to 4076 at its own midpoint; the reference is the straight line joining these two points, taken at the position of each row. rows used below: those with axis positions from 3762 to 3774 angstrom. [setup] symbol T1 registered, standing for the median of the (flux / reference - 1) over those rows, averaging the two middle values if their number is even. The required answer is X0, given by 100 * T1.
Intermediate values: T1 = -0.07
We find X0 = -6.9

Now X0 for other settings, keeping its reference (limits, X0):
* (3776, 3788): -4.6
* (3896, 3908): -5.5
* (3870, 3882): -4.8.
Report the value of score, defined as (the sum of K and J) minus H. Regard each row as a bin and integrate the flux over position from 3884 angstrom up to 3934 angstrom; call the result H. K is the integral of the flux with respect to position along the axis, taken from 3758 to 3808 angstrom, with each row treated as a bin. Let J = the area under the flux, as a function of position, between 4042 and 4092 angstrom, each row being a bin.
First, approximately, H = 333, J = 294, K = 374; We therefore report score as 335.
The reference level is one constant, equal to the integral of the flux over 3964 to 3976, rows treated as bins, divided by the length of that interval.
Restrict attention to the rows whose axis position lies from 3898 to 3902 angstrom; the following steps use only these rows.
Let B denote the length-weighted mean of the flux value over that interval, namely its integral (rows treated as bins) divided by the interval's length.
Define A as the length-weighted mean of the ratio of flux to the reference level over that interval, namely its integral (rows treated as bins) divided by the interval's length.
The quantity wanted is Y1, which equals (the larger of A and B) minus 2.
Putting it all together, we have 4.5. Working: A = 1.06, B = 6.5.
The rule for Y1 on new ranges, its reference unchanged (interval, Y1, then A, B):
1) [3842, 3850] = 5.5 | 1.22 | 7.5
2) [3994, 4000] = 4.0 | 0.98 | 6.0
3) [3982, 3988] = 4.2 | 1.01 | 6.2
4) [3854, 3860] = 5.2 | 1.17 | 7.2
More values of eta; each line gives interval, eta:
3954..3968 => 0.27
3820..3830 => 0.26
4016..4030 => 0.17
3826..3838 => 0.16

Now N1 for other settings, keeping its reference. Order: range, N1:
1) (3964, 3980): 3969.0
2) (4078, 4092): 4087.0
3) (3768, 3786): 3779.0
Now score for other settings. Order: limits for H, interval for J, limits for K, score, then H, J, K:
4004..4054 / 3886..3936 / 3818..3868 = 405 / 288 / 334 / 359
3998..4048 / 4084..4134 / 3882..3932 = 328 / 290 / 284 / 334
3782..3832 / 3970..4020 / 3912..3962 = 259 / 368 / 301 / 327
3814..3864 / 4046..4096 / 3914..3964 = 261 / 359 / 294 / 325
